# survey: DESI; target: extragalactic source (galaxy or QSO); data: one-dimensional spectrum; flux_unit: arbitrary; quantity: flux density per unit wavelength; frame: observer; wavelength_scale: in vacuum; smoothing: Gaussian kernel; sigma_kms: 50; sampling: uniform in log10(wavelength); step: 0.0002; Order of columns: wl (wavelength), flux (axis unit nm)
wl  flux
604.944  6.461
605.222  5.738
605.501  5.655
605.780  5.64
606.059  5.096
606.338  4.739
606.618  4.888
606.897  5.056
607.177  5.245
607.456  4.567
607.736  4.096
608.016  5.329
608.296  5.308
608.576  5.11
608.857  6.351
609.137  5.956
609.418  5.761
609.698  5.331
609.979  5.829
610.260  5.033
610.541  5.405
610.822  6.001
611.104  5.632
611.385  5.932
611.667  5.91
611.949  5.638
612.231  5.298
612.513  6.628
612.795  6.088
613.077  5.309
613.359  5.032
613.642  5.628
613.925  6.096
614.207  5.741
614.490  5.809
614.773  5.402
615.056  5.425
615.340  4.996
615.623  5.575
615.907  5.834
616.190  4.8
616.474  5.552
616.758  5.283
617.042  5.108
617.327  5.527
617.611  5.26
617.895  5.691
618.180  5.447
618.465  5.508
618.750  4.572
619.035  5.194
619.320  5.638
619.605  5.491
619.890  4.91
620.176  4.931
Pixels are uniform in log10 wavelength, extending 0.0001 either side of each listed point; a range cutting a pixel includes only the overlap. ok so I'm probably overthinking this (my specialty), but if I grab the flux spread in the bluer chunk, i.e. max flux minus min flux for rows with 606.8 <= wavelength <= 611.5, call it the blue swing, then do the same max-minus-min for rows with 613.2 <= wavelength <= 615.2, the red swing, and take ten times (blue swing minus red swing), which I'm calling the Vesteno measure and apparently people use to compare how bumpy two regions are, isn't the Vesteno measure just 12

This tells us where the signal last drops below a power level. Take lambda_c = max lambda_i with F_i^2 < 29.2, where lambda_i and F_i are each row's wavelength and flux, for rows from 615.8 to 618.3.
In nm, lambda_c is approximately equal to 617.611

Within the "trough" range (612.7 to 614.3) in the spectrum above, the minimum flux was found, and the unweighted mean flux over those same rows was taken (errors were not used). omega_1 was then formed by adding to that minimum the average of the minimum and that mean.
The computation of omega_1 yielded 10.37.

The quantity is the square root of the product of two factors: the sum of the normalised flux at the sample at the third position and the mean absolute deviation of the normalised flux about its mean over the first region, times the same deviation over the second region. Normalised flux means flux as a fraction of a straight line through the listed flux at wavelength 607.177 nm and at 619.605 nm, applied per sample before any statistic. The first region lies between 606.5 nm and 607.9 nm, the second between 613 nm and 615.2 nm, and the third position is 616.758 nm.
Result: 0.23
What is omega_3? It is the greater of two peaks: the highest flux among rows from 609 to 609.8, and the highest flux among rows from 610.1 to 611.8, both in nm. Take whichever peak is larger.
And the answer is 6.00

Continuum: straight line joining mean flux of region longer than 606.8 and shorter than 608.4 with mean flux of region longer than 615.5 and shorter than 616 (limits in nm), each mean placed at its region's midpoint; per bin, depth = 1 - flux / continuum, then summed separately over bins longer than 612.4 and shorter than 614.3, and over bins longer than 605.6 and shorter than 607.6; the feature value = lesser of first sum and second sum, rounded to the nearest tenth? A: -0.4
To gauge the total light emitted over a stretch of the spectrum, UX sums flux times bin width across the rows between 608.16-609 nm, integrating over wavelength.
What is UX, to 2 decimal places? 4.70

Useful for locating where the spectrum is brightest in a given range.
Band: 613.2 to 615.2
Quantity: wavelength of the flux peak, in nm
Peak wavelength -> 613.925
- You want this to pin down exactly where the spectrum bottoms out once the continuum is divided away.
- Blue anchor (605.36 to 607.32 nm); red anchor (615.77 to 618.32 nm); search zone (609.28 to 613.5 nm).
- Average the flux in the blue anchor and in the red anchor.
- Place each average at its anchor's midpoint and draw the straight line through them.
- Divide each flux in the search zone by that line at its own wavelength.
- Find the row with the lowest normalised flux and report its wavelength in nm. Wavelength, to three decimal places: 613.359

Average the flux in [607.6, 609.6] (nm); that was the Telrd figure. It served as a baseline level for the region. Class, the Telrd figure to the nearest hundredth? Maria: 5.42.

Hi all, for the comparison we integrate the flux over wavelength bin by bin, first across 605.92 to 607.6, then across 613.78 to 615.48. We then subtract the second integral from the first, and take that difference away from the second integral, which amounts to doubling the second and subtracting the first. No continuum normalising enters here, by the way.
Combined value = 10.7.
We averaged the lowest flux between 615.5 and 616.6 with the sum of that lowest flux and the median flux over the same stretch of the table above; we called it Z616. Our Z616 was 7.58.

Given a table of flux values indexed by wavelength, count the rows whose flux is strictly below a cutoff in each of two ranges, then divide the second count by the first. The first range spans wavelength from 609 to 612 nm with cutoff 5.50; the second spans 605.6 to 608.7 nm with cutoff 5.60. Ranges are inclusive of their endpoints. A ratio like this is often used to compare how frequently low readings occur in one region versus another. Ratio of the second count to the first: 3.3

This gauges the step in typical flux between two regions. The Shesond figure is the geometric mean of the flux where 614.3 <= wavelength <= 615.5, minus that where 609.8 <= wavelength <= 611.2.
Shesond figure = -0.169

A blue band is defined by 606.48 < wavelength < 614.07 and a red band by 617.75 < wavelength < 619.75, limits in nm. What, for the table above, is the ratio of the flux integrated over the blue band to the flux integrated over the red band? 3.9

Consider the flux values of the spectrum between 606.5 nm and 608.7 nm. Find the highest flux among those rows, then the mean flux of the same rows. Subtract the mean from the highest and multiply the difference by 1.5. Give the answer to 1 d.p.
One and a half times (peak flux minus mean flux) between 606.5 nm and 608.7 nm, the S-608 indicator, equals 0.6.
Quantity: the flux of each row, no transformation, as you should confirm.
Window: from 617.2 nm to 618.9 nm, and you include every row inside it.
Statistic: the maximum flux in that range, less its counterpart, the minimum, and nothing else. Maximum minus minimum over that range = 1.12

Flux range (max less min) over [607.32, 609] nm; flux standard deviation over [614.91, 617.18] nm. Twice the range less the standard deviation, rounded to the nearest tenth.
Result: 4.2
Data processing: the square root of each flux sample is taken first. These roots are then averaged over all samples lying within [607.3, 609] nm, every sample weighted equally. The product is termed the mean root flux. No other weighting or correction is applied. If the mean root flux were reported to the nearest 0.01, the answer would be 2.26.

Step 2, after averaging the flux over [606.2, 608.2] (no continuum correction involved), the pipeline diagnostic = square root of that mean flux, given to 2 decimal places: 2.20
